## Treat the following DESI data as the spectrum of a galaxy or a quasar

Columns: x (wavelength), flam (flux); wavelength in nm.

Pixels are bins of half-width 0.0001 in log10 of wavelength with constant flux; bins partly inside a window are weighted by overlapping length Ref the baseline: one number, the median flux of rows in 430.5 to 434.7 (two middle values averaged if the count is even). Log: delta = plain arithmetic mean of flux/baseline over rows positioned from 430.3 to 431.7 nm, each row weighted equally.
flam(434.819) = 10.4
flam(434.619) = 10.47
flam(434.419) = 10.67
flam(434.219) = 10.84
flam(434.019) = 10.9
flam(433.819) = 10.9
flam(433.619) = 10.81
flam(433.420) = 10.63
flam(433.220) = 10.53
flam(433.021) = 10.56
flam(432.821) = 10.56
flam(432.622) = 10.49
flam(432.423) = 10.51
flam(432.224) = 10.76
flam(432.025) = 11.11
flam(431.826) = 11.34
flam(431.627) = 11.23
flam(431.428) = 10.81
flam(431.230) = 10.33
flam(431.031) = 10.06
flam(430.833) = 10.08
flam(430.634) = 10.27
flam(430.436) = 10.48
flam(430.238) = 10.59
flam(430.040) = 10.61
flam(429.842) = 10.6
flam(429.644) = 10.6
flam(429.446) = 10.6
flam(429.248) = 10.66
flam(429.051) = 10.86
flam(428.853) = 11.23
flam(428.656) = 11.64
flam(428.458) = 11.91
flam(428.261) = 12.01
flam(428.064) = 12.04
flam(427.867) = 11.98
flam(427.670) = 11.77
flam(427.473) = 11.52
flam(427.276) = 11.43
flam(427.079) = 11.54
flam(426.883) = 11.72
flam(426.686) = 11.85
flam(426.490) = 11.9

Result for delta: 0.98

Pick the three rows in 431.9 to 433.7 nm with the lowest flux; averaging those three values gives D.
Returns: 10.5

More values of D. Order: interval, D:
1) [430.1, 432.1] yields 10.1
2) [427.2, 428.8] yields 11.5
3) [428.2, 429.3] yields 10.9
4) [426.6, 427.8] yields 11.5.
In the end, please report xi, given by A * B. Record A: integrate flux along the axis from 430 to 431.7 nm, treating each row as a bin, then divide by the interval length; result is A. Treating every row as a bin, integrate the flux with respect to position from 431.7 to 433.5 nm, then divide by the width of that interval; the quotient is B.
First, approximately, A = 10.5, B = 10.7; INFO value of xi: 112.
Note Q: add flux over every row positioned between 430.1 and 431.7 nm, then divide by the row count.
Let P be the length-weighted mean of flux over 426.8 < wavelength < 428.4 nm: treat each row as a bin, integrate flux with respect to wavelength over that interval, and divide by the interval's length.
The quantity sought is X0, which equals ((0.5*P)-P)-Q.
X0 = -16.4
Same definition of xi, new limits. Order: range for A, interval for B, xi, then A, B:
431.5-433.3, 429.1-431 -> 113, 10.8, 10.5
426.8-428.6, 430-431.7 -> 123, 11.8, 10.5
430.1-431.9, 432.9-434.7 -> 113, 10.6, 10.7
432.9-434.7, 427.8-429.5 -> 123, 10.7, 11.4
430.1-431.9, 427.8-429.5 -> 121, 10.6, 11.4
